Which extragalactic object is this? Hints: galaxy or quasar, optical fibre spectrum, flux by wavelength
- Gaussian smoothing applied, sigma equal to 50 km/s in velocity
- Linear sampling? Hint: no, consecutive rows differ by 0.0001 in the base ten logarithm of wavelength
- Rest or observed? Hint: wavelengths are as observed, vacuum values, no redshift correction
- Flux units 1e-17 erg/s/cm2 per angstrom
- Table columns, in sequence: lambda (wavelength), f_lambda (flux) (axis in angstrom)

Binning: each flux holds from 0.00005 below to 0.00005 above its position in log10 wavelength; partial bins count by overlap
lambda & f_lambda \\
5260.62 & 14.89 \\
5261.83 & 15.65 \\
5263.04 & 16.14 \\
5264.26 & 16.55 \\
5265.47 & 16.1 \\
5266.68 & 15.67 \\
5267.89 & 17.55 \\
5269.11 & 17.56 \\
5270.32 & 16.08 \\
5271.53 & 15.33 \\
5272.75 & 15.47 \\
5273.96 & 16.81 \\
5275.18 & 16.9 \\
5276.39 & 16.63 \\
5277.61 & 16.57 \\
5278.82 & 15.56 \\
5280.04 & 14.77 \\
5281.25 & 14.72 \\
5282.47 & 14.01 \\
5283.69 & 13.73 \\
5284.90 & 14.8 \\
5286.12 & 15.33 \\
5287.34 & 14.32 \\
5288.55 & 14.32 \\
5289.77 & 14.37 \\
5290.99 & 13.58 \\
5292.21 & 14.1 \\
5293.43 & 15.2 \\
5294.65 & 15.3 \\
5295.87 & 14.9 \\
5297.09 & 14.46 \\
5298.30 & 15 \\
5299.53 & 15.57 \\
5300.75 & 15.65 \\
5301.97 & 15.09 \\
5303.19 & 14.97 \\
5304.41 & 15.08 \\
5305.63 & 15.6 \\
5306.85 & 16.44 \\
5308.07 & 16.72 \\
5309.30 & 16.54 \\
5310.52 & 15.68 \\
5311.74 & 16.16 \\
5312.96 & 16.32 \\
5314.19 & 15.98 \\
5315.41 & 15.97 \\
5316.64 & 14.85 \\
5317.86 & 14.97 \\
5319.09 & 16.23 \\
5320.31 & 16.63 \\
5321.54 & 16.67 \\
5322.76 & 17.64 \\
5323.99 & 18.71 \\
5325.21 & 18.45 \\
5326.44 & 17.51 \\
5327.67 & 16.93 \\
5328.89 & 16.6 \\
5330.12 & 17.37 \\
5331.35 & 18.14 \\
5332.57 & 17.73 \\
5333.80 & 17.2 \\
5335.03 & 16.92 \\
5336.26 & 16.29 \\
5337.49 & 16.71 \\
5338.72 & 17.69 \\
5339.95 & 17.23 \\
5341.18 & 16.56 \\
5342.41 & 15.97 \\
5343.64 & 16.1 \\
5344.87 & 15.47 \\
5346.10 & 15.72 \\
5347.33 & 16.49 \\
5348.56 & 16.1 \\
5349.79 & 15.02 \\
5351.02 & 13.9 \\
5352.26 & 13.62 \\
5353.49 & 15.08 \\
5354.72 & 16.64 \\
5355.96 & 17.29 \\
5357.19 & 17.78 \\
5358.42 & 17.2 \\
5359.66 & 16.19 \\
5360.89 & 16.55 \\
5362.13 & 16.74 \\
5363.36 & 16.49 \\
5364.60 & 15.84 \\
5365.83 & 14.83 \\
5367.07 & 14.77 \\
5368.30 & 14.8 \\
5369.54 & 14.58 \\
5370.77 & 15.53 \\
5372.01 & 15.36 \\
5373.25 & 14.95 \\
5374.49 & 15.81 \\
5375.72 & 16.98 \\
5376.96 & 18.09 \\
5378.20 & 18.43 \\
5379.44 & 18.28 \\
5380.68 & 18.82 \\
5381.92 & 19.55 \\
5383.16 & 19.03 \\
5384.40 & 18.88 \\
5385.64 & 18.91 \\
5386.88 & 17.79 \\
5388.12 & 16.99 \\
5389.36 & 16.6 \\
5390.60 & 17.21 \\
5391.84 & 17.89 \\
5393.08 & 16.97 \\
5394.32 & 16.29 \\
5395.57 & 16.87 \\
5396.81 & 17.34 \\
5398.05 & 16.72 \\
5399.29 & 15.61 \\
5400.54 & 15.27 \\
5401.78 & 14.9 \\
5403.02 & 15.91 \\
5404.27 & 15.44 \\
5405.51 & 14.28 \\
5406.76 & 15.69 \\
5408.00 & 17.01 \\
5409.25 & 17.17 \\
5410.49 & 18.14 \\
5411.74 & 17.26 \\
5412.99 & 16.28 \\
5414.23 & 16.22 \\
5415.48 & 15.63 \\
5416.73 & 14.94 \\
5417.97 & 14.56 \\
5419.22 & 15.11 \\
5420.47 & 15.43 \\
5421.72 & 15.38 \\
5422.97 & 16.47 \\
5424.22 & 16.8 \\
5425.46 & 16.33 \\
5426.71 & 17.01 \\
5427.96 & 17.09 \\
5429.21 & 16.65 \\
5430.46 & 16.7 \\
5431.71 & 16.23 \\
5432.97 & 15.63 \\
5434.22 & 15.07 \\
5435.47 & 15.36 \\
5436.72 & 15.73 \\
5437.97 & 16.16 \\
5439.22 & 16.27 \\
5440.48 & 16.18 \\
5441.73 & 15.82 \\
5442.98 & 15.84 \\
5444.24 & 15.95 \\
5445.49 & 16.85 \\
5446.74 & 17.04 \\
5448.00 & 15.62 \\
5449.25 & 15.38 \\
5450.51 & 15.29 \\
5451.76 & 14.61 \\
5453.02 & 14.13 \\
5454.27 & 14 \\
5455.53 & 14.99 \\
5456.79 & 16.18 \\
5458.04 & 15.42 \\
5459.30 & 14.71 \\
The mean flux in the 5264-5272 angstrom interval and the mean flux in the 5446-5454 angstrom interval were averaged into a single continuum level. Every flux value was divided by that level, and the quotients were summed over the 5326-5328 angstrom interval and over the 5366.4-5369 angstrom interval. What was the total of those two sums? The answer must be 4.0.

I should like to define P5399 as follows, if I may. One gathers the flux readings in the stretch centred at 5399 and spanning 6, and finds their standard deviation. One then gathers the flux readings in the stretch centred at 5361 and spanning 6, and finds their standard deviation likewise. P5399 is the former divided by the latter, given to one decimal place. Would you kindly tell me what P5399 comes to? 2.7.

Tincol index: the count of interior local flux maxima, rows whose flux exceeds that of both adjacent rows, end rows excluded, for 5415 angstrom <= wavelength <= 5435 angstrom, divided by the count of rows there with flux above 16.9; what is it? 2.0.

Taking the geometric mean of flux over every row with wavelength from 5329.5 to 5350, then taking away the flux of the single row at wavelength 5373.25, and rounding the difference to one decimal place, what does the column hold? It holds 1.7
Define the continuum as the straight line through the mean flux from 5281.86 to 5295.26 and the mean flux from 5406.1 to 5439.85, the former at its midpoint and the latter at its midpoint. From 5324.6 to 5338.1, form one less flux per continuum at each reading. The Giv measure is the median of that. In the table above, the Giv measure -0.14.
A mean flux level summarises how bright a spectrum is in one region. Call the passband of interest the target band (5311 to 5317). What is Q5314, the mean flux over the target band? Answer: 15.9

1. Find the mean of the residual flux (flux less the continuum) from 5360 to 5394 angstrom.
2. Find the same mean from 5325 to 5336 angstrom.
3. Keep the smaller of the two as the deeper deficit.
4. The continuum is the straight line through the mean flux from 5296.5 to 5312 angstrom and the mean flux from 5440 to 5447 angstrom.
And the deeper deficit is 1.0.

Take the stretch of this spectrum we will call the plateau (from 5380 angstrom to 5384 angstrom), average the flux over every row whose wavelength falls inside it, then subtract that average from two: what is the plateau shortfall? -17.1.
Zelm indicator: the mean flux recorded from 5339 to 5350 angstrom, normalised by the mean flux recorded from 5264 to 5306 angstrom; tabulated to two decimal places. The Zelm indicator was 1.05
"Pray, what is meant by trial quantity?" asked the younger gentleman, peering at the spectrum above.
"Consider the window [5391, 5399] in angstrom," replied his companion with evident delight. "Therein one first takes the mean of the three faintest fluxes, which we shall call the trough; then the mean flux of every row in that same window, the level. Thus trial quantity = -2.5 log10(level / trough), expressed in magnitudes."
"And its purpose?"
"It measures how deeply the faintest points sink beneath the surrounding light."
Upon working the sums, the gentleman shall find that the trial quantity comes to -0.02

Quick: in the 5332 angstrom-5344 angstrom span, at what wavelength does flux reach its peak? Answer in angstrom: 5332.57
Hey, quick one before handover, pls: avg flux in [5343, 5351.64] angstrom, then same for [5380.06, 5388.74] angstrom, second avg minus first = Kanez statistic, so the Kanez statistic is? 3.0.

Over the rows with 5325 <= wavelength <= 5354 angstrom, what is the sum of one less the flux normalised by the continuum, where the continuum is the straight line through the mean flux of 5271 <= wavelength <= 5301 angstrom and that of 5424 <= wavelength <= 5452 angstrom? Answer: -1.58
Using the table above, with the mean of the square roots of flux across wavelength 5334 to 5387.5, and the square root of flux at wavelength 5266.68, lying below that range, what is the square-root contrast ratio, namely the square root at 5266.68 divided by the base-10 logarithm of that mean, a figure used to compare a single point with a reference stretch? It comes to 6.50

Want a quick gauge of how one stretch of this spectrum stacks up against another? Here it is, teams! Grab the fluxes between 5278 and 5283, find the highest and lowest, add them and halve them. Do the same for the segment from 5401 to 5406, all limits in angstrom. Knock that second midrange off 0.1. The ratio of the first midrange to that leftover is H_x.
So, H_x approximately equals -0.99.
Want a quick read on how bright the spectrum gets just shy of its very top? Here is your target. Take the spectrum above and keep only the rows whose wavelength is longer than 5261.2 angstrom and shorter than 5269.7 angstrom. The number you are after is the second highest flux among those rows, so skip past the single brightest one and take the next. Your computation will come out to 17.55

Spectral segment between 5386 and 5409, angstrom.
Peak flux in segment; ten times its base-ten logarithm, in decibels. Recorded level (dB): 12.5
